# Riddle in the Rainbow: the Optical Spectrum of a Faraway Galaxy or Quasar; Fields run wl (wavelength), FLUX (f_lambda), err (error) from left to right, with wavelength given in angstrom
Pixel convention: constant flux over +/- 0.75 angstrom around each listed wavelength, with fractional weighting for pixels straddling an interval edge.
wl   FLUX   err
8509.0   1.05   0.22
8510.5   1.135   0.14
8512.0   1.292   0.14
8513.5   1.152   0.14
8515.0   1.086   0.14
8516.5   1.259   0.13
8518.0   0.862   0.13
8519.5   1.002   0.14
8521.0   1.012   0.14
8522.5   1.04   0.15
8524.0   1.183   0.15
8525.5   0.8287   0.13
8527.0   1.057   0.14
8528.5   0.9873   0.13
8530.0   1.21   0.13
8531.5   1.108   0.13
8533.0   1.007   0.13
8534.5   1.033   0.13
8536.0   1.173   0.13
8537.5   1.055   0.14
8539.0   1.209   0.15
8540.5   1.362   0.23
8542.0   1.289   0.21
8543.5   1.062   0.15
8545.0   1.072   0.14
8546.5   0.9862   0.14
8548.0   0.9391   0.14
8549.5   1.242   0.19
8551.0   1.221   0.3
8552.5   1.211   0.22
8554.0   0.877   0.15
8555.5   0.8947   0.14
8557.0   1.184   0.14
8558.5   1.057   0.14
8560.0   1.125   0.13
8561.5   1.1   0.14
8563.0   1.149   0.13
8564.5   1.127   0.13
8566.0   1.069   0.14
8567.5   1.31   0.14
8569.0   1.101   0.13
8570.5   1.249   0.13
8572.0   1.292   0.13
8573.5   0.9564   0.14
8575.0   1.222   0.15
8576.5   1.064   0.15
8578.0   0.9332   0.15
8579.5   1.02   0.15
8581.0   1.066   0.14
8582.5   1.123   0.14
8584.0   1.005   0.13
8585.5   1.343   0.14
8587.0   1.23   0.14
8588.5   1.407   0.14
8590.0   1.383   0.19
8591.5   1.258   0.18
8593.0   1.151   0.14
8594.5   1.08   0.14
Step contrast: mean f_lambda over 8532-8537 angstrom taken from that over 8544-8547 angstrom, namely -0.04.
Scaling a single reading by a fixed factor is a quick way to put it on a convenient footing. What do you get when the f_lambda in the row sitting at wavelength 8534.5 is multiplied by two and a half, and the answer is 2.6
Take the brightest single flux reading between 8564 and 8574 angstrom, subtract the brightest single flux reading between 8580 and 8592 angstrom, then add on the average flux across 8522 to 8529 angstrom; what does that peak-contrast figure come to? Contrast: 0.92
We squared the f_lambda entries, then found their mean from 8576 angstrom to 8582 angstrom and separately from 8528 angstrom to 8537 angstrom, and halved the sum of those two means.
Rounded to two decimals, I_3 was 1.12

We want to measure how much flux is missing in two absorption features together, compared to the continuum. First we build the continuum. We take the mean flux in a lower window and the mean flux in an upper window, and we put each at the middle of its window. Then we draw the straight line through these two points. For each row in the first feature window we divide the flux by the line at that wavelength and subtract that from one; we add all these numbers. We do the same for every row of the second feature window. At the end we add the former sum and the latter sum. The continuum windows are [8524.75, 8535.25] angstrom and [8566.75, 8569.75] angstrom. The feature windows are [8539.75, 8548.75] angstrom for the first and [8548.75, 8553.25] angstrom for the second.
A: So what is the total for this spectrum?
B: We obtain -0.38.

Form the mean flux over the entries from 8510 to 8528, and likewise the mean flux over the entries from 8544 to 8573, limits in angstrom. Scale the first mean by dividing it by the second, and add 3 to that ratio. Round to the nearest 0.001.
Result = 3.964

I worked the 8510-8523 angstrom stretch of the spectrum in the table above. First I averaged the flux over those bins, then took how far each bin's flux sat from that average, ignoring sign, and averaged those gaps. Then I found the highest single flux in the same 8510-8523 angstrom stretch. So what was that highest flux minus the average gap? 1.19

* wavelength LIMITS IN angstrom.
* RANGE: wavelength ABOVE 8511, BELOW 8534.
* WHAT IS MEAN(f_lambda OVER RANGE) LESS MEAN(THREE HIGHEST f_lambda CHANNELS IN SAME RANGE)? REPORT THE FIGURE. -0.181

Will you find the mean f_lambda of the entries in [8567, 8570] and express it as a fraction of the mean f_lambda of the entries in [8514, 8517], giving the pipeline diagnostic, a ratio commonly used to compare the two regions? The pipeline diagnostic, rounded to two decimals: 1.03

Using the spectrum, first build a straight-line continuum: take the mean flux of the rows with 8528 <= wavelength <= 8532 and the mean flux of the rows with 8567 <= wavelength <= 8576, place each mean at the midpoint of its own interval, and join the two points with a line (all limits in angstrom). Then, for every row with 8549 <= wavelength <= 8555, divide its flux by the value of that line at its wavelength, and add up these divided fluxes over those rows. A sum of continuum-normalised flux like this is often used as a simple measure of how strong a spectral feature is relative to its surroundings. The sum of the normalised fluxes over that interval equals 3.97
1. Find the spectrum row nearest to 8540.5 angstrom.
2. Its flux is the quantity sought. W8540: 1.362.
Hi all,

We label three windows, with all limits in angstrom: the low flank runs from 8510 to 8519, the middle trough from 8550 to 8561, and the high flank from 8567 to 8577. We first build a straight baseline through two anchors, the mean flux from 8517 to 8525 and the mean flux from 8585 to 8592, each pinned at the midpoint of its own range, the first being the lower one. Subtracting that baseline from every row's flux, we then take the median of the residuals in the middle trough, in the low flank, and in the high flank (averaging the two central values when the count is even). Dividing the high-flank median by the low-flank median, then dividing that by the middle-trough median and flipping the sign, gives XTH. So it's -4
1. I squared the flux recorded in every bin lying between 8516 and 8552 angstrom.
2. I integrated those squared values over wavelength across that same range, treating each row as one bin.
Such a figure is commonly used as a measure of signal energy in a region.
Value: 43.5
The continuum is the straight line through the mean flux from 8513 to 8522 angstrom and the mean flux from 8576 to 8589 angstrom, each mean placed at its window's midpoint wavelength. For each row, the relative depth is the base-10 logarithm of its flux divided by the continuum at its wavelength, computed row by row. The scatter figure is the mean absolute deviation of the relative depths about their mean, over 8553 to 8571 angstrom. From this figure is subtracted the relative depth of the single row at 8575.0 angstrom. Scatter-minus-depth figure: 0.00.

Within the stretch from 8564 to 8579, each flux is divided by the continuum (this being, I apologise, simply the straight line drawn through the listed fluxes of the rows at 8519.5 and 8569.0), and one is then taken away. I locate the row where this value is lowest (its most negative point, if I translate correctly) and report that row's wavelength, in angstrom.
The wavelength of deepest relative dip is 8578.0 angstrom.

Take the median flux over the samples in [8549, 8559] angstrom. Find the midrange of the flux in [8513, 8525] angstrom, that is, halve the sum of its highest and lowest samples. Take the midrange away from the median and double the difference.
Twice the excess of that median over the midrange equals 0.2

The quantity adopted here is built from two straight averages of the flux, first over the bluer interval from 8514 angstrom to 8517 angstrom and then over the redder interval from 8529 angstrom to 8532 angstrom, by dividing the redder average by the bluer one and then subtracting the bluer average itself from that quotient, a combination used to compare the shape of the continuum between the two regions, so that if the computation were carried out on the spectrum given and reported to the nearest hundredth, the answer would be -0.18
